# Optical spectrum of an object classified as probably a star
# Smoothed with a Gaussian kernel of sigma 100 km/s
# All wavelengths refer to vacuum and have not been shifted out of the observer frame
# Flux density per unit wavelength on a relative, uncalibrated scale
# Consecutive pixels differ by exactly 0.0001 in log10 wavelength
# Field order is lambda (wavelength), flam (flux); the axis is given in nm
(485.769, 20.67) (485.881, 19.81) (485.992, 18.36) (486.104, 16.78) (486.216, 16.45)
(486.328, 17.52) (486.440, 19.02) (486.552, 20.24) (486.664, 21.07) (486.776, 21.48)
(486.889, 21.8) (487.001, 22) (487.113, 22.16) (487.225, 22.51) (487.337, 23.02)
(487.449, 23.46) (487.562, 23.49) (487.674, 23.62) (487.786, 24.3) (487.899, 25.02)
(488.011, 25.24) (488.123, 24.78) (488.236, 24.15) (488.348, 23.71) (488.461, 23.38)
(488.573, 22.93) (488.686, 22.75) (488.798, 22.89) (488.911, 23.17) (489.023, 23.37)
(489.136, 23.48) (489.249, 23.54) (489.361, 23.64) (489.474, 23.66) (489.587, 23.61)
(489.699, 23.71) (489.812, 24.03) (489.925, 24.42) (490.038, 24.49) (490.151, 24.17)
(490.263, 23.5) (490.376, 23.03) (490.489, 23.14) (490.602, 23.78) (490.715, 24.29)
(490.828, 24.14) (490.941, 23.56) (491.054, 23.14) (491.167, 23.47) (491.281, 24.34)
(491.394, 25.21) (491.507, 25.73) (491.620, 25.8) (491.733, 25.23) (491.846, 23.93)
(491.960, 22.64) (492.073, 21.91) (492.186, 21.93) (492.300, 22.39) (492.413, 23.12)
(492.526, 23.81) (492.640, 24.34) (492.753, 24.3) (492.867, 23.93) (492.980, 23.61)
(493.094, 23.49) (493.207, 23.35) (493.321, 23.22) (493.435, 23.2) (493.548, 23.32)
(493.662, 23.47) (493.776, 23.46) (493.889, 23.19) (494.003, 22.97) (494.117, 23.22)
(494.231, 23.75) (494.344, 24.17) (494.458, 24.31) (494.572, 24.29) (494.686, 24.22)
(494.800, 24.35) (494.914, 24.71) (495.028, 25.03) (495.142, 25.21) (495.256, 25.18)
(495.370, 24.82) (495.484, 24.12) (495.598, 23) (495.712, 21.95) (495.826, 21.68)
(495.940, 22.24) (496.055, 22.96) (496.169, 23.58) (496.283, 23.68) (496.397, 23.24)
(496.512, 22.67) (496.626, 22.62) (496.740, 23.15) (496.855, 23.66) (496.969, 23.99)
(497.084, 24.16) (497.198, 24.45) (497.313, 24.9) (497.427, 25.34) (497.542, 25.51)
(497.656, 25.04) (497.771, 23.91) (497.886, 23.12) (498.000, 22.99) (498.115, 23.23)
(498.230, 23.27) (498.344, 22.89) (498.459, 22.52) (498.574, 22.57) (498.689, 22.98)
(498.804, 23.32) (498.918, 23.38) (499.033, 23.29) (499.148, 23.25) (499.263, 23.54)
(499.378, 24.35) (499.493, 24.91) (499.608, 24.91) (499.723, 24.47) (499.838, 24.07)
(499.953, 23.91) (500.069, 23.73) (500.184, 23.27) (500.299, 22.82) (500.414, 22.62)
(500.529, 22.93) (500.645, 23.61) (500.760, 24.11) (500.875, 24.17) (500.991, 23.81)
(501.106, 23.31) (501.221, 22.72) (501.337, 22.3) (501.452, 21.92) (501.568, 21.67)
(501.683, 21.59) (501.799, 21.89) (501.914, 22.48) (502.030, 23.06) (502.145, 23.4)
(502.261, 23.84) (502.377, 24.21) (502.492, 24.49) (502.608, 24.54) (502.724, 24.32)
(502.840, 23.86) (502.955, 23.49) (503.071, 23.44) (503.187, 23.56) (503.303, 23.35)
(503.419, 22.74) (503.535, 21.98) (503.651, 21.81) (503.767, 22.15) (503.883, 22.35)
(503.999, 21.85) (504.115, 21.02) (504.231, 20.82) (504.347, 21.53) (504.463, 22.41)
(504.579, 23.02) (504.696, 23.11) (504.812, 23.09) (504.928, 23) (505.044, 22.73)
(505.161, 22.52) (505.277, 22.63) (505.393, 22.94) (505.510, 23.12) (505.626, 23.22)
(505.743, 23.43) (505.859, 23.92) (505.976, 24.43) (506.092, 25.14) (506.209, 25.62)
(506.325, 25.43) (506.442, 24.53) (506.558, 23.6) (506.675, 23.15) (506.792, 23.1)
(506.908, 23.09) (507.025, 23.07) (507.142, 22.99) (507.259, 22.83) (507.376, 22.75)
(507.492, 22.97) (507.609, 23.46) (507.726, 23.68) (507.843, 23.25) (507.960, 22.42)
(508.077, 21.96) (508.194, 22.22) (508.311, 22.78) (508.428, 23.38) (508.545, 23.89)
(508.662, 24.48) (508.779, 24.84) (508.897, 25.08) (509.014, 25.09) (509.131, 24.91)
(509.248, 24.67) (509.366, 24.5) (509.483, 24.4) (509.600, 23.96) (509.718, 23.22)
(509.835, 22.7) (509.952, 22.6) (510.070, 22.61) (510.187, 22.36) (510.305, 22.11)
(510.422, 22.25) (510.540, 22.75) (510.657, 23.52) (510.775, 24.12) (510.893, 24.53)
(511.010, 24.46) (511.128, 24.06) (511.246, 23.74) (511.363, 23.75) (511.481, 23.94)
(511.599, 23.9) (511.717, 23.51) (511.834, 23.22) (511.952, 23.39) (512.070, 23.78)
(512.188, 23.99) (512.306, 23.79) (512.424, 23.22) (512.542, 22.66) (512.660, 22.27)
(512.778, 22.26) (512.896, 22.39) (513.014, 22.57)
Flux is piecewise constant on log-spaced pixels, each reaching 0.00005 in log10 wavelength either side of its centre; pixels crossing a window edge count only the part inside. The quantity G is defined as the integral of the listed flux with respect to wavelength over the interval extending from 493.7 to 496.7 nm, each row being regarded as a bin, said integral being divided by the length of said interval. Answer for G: 23.6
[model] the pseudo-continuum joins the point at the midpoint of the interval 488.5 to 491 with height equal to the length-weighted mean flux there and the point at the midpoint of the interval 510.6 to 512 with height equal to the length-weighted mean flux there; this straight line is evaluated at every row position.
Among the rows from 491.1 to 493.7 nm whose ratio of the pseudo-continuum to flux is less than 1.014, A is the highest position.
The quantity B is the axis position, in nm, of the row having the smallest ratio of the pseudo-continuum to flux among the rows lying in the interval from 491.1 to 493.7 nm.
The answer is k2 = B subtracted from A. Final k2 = 2.04 nm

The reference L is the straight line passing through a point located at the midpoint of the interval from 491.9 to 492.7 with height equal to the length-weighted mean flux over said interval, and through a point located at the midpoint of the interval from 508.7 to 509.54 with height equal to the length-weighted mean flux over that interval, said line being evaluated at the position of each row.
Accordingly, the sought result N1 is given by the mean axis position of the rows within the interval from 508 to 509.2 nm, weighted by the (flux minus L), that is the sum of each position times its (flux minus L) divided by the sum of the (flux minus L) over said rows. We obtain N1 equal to 508.18 nm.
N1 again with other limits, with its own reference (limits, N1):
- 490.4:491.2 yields 490.80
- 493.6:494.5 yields 494.21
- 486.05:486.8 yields 486.32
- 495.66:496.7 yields 496.00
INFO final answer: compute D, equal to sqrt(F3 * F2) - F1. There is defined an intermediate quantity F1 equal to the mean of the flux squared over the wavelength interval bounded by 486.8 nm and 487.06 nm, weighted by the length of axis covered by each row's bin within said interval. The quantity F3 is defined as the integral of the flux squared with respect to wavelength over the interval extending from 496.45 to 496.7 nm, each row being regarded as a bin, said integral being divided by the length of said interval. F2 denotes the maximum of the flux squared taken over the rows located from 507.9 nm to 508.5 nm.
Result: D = 54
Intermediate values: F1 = 476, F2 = 547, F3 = 515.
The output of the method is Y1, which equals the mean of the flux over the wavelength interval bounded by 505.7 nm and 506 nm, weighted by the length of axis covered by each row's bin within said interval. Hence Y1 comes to 23.9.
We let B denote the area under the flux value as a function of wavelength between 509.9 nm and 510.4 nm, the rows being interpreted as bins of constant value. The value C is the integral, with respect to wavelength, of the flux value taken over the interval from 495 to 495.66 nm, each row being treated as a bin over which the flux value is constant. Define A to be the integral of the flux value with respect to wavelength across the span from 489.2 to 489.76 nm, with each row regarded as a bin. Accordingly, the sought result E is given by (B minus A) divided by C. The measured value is -0.13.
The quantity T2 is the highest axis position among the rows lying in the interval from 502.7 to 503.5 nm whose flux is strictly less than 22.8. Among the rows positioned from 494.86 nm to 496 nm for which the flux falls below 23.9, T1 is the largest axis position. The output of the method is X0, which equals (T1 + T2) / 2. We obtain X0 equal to 499.68 nm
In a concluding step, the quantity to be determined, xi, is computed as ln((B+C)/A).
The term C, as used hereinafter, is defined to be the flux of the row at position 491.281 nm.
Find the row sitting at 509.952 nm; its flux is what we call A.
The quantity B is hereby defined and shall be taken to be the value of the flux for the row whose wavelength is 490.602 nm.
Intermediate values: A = 22.6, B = 23.78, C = 24.34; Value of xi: 0.756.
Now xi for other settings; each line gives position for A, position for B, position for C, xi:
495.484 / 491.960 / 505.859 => 0.658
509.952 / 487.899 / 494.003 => 0.753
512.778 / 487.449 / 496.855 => 0.750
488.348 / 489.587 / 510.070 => 0.668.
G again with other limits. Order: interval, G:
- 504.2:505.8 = 22.7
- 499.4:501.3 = 23.7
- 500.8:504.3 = 22.9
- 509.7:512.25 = 23.4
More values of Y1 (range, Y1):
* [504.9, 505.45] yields 22.8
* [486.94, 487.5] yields 22.7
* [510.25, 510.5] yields 22.2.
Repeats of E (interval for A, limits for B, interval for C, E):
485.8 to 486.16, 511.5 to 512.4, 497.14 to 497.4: 2.27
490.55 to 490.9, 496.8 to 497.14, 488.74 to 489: -0.05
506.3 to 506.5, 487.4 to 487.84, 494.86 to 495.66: 0.28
